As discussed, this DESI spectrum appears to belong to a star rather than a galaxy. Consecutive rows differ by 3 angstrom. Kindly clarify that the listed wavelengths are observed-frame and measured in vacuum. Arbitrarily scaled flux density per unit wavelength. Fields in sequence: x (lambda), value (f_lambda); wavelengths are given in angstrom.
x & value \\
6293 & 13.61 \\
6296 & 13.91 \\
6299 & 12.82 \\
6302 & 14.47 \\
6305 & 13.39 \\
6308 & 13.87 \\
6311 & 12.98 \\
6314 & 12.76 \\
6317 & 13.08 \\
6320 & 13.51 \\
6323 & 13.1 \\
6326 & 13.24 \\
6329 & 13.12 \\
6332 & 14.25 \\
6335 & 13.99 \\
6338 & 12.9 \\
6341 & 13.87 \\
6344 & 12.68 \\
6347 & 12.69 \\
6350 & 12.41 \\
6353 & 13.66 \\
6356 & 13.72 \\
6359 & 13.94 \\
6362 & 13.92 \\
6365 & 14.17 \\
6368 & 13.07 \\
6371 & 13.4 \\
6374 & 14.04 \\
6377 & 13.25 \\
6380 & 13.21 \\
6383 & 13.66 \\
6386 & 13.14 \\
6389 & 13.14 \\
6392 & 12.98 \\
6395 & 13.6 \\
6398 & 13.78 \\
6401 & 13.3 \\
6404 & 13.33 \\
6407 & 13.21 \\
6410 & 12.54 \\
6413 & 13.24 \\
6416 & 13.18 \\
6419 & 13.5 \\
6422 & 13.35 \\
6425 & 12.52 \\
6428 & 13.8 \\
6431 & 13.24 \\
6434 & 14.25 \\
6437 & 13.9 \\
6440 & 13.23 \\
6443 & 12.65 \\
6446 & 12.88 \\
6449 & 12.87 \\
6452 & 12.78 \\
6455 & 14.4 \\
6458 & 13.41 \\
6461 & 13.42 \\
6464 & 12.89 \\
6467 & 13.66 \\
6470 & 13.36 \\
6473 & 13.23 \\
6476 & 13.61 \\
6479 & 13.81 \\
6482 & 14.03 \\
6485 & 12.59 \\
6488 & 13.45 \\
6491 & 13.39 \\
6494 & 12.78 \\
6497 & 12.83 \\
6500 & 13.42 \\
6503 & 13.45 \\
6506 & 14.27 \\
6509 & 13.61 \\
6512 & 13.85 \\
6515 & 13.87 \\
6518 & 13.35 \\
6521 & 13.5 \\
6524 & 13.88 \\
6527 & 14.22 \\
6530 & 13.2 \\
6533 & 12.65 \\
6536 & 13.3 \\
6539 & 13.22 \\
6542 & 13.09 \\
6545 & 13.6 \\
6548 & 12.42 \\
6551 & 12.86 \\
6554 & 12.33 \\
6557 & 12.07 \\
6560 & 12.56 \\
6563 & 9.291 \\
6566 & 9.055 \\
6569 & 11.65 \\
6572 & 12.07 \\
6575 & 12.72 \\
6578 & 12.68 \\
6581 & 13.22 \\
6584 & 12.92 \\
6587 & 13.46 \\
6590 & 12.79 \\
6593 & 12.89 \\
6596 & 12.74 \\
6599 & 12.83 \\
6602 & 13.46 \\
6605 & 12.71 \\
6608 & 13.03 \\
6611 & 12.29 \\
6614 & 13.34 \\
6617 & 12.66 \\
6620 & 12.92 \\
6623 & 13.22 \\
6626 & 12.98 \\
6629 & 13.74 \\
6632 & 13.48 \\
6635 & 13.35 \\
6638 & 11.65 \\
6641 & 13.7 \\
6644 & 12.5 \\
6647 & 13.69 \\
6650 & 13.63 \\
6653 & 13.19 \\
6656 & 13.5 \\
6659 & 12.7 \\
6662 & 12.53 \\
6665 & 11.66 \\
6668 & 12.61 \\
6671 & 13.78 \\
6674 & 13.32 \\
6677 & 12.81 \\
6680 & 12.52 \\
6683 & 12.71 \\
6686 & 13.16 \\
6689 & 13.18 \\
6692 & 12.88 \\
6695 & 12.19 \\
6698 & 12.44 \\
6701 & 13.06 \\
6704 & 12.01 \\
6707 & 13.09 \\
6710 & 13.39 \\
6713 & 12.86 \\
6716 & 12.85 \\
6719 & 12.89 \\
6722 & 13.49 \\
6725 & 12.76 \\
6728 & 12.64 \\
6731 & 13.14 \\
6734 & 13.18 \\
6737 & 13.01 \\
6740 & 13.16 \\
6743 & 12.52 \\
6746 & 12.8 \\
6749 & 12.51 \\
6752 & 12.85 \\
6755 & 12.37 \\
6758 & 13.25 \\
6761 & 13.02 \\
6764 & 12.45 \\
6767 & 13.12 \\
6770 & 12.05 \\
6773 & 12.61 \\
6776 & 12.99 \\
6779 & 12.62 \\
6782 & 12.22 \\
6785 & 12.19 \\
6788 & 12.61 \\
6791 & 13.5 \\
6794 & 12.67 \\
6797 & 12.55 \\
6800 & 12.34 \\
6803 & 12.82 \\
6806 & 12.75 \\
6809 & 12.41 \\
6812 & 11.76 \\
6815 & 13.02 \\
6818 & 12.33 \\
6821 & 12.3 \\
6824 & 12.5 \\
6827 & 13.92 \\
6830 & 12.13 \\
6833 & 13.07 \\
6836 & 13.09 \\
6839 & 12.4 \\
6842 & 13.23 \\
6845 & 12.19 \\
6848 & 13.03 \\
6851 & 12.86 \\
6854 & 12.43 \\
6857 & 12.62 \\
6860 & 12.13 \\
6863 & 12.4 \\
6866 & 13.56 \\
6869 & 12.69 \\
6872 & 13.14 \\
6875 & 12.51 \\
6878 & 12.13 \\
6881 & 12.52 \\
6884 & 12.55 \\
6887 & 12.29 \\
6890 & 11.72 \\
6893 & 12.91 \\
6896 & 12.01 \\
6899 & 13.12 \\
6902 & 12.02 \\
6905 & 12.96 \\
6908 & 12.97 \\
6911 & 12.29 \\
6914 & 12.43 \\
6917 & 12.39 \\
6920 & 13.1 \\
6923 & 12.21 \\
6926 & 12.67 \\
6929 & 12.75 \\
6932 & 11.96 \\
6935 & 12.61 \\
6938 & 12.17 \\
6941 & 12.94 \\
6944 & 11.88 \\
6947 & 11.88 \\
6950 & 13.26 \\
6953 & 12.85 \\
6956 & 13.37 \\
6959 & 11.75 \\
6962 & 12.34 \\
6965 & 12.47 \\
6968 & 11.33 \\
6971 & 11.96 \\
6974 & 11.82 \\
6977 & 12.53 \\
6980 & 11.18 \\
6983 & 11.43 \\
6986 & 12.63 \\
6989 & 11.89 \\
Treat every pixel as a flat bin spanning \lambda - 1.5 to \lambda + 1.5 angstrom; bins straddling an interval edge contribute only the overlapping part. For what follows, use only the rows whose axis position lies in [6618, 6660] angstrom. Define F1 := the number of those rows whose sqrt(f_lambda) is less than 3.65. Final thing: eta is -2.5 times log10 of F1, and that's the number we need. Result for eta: -2.1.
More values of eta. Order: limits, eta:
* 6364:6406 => -2.1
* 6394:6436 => -2.1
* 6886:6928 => -2.9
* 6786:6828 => -2.7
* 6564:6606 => -2.7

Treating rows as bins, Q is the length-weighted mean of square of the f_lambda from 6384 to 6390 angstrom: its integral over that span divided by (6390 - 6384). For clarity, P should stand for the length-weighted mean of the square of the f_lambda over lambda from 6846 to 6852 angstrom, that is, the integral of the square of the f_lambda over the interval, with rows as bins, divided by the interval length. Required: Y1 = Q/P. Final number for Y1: 1.05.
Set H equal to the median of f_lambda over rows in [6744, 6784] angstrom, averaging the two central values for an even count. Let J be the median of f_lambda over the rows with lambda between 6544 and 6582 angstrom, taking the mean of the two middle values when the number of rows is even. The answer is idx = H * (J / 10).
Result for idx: 15.7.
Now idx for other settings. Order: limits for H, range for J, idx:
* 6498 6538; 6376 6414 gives 17.9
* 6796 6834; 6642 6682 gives 16.0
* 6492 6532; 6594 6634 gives 17.5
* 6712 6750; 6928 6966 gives 16.0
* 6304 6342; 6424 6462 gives 17.5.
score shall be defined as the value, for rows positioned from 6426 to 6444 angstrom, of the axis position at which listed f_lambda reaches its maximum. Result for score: 6434 angstrom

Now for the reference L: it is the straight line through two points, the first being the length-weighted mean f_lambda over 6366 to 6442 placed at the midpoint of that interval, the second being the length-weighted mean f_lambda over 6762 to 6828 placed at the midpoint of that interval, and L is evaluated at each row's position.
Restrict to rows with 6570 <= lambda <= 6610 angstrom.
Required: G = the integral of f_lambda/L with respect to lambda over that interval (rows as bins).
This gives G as 40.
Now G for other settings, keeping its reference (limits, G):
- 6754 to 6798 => 44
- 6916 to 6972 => 56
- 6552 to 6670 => 115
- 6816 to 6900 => 85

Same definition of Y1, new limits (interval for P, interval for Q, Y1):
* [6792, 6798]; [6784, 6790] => 0.97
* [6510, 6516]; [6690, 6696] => 0.83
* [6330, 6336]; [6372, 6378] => 0.95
